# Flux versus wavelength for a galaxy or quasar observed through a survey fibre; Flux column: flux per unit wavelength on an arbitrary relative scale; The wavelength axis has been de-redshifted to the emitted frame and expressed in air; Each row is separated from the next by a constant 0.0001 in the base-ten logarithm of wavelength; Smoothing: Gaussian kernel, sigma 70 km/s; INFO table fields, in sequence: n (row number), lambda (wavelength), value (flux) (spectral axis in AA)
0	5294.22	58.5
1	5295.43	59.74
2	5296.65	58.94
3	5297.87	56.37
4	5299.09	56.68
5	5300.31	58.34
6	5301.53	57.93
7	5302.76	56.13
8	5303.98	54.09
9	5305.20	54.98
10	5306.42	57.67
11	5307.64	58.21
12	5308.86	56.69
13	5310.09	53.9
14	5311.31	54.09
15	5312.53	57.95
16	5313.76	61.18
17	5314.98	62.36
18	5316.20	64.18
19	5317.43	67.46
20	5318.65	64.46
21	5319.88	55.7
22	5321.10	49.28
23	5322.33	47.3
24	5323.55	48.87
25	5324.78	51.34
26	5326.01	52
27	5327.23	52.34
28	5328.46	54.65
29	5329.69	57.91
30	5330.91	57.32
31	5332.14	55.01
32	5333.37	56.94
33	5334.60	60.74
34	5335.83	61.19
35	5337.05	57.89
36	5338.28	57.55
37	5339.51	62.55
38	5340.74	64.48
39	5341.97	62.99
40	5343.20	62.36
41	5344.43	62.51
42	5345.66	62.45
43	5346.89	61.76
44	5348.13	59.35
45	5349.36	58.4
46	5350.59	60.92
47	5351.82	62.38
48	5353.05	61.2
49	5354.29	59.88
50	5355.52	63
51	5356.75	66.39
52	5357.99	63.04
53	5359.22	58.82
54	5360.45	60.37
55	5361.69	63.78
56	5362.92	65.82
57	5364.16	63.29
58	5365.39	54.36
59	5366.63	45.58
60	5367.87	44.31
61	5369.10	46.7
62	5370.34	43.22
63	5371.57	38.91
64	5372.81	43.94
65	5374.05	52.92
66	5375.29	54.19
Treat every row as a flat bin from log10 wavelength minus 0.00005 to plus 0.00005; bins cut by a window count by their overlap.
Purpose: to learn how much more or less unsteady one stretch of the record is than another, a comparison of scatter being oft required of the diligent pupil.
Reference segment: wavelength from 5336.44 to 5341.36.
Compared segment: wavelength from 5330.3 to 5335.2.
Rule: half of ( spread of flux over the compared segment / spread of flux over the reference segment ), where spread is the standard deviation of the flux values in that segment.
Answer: 0.3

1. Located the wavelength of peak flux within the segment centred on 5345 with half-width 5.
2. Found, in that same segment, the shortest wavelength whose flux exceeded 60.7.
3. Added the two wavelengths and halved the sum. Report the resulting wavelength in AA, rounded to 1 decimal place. 5340.7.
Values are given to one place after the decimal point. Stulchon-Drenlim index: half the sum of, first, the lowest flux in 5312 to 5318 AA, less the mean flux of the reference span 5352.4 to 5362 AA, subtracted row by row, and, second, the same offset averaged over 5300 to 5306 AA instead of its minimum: -4.9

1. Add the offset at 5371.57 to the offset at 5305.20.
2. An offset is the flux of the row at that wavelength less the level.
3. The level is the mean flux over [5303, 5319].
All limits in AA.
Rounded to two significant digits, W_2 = -24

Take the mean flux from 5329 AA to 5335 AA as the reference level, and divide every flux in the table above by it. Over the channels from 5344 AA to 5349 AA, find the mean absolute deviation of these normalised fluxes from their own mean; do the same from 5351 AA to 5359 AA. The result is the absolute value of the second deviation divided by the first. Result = 1.4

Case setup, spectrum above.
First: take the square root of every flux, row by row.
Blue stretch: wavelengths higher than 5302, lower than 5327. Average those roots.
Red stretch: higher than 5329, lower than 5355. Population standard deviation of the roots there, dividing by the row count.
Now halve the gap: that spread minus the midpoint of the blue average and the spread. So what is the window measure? -3.67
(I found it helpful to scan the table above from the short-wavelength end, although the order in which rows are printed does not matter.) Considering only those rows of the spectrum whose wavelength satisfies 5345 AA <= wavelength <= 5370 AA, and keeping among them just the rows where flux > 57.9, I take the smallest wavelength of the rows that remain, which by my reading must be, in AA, 5345.66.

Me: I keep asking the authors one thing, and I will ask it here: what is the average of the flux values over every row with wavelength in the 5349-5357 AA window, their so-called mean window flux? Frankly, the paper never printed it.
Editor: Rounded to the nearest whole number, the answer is 62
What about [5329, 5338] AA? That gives 58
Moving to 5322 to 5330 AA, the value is 52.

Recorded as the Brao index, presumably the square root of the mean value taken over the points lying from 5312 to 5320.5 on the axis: 7.87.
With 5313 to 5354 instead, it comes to 7.66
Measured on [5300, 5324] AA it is 7.55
